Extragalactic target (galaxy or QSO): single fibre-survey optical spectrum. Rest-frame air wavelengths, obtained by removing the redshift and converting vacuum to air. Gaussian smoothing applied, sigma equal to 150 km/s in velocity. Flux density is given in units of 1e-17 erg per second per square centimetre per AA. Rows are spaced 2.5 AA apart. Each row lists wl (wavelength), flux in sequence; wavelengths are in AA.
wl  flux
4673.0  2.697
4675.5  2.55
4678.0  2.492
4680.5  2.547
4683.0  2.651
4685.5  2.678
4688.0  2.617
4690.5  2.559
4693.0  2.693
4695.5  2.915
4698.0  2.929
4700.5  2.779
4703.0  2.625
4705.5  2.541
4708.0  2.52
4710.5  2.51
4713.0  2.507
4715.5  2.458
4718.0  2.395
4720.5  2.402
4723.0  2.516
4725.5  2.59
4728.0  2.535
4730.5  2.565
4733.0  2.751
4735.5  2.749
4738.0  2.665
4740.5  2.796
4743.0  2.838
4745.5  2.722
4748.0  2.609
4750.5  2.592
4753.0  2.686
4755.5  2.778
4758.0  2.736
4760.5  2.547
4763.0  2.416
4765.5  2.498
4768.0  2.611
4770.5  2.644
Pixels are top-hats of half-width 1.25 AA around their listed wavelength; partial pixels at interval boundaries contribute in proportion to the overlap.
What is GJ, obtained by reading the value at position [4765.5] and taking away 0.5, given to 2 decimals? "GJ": 2.00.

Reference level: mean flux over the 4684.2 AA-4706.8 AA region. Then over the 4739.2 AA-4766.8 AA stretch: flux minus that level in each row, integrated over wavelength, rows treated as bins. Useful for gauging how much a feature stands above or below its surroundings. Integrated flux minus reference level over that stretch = -1.3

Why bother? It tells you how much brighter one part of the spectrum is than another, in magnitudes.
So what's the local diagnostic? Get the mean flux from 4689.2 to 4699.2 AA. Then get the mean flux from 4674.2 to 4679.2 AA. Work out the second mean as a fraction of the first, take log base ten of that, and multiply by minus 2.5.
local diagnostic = 0.10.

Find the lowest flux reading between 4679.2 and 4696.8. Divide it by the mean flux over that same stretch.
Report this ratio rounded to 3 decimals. 0.955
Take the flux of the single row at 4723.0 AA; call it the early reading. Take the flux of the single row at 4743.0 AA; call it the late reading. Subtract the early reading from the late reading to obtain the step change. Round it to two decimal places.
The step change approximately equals 0.32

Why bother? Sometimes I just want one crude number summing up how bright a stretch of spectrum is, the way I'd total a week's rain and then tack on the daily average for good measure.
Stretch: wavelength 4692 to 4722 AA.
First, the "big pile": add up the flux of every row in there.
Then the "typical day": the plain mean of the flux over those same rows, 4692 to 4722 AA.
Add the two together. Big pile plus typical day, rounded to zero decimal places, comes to 34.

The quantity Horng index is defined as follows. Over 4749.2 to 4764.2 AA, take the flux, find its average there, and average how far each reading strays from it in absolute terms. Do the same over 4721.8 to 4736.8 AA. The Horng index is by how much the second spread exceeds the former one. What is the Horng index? -0.02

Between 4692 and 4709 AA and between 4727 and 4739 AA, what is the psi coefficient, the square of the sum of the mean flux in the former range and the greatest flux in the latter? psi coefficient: 29.9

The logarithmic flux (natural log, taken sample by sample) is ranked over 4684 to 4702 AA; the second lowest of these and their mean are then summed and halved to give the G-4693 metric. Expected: 0.984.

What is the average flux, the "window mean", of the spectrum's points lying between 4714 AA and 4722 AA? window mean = 2.42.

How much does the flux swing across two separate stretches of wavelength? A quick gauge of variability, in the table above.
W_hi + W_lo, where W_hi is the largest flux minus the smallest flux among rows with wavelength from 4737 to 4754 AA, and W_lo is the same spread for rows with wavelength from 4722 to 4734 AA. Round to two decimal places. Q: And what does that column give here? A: 0.48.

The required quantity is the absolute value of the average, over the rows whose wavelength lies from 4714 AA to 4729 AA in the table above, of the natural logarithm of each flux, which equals 0.91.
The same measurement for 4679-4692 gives 0.96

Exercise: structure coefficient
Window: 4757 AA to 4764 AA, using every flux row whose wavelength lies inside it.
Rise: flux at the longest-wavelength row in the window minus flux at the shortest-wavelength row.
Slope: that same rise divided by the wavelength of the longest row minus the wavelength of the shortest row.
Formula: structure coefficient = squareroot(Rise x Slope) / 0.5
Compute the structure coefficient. 0.29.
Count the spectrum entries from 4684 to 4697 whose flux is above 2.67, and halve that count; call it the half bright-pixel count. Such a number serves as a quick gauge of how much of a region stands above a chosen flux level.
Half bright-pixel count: 1.5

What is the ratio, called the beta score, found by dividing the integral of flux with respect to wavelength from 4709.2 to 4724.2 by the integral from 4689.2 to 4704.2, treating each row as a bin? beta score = 0.90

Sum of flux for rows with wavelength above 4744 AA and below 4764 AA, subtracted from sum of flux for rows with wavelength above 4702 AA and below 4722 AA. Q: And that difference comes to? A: -1.1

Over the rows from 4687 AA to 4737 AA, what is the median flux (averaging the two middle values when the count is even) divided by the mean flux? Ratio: 0.98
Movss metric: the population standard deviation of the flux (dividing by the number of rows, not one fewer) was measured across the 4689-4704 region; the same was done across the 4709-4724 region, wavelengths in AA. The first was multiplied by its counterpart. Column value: 0.0070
